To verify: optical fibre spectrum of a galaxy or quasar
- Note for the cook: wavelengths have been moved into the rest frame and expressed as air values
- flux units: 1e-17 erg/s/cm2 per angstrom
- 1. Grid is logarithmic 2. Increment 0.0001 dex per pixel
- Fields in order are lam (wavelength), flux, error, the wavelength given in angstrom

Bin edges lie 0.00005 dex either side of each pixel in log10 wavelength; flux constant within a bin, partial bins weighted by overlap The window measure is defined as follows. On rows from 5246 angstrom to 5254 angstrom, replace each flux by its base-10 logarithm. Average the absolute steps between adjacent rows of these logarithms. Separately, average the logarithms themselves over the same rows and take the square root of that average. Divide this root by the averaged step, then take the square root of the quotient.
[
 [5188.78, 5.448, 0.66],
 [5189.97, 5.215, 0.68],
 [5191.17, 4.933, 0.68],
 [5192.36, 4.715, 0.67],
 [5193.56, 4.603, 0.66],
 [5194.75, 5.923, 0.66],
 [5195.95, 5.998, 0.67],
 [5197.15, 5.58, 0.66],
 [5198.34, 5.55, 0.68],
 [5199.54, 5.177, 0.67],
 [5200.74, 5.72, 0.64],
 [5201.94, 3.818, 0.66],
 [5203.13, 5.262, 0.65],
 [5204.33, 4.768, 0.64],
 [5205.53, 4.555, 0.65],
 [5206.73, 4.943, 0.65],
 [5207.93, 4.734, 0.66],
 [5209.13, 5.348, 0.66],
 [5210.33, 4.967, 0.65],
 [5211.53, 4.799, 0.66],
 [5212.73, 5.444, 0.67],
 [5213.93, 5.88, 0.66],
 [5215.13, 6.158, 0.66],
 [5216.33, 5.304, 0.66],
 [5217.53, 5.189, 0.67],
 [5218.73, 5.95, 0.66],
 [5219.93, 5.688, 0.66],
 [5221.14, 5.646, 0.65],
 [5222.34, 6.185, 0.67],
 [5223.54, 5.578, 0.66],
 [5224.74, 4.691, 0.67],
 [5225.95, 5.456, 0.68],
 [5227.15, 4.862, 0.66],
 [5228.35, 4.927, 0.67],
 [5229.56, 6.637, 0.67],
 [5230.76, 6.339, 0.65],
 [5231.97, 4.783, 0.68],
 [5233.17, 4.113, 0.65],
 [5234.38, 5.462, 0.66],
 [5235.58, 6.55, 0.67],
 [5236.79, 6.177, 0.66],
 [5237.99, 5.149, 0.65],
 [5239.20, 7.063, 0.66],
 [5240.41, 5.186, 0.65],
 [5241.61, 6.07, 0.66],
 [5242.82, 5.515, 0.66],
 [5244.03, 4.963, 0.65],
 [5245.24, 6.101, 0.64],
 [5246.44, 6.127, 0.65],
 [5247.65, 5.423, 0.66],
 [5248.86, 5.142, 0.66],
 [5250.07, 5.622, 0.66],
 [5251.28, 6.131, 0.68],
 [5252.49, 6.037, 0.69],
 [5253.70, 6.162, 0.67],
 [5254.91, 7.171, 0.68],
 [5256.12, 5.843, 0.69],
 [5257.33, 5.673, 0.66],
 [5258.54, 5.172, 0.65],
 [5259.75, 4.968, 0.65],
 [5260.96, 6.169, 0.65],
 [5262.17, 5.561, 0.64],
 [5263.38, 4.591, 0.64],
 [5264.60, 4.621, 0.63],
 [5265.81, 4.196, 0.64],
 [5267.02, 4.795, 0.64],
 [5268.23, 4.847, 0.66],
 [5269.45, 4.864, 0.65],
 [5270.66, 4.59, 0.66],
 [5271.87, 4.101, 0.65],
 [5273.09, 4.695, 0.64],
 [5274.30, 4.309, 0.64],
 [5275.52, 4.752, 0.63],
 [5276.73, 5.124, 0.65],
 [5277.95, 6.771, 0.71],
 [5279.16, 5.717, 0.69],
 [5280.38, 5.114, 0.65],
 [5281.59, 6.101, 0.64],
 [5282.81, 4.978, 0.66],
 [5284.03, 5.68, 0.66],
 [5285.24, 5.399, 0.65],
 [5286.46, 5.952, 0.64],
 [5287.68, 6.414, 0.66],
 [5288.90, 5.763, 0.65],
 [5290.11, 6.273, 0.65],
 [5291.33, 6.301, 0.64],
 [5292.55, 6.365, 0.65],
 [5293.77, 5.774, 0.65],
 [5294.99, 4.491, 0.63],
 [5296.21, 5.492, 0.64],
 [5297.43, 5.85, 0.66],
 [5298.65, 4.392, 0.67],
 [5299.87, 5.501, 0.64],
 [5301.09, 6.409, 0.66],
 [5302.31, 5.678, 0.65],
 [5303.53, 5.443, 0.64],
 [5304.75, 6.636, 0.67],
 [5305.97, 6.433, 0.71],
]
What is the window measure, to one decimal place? 5.6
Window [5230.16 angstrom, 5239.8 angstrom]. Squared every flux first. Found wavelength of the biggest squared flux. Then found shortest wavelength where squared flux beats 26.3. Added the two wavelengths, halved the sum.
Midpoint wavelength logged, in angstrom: 5235.0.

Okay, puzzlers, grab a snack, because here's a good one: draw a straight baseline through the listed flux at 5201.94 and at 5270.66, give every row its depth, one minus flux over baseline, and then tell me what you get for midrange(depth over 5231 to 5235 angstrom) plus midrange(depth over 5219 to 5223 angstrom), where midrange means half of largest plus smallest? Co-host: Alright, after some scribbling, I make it -0.61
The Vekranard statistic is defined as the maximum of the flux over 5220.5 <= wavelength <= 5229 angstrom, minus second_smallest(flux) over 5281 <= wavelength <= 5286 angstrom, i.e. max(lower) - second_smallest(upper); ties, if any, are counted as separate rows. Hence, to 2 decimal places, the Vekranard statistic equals 0.79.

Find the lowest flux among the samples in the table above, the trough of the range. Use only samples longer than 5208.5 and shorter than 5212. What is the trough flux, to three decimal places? 4.799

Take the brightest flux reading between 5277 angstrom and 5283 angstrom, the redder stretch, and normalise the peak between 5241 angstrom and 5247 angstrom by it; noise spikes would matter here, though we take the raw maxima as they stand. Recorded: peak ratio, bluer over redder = 0.90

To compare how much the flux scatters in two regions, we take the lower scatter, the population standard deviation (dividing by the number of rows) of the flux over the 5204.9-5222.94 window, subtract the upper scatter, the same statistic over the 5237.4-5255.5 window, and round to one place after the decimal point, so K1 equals -0.1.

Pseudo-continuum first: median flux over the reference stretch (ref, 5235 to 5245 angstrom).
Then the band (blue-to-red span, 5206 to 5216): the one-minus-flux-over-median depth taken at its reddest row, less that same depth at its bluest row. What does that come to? -0.21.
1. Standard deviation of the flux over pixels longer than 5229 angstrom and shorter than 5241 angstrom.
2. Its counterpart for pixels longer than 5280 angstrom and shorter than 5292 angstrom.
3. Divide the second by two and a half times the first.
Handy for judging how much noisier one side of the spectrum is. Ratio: 0.21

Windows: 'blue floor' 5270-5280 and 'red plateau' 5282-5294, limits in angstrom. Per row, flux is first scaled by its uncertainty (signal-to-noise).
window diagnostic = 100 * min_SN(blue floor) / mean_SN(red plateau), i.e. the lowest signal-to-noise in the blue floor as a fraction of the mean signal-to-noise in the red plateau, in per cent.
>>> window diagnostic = 70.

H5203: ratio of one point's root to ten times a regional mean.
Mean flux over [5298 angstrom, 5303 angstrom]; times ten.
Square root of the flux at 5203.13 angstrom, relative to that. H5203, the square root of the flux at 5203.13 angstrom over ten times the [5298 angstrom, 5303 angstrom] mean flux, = 0.0417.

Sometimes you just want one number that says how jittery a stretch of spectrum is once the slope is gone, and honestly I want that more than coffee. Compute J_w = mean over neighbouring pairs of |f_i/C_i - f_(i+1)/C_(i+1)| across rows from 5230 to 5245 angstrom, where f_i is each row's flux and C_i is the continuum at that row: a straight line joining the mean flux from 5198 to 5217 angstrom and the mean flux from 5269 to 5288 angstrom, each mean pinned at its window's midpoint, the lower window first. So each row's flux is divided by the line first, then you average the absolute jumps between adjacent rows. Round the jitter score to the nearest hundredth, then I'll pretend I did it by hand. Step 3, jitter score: 0.21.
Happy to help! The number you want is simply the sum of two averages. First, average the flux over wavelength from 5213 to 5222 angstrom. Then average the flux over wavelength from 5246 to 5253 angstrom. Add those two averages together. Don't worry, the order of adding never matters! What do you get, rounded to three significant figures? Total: 11.4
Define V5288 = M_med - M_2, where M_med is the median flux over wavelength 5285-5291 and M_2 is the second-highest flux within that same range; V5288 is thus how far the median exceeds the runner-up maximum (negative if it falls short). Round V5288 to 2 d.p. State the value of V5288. -0.32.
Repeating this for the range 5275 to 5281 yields -0.59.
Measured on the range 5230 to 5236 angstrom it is -0.88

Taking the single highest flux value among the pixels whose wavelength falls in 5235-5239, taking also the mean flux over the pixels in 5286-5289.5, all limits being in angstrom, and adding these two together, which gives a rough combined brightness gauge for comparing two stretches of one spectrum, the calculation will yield 12.6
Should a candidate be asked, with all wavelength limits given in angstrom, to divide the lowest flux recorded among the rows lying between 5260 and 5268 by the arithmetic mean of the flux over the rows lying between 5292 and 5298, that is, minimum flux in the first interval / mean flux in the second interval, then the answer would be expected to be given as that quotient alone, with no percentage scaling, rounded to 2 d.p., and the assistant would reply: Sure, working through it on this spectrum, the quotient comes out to 0.75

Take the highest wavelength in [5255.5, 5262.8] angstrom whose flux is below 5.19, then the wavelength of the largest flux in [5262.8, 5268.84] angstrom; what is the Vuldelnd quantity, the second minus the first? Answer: 8.5 angstrom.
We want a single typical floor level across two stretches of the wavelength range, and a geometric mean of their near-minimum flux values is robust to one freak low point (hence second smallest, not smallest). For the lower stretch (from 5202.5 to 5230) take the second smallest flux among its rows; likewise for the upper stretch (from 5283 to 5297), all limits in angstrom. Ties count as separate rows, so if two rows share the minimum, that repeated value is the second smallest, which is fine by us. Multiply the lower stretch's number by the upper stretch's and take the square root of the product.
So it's 5.03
